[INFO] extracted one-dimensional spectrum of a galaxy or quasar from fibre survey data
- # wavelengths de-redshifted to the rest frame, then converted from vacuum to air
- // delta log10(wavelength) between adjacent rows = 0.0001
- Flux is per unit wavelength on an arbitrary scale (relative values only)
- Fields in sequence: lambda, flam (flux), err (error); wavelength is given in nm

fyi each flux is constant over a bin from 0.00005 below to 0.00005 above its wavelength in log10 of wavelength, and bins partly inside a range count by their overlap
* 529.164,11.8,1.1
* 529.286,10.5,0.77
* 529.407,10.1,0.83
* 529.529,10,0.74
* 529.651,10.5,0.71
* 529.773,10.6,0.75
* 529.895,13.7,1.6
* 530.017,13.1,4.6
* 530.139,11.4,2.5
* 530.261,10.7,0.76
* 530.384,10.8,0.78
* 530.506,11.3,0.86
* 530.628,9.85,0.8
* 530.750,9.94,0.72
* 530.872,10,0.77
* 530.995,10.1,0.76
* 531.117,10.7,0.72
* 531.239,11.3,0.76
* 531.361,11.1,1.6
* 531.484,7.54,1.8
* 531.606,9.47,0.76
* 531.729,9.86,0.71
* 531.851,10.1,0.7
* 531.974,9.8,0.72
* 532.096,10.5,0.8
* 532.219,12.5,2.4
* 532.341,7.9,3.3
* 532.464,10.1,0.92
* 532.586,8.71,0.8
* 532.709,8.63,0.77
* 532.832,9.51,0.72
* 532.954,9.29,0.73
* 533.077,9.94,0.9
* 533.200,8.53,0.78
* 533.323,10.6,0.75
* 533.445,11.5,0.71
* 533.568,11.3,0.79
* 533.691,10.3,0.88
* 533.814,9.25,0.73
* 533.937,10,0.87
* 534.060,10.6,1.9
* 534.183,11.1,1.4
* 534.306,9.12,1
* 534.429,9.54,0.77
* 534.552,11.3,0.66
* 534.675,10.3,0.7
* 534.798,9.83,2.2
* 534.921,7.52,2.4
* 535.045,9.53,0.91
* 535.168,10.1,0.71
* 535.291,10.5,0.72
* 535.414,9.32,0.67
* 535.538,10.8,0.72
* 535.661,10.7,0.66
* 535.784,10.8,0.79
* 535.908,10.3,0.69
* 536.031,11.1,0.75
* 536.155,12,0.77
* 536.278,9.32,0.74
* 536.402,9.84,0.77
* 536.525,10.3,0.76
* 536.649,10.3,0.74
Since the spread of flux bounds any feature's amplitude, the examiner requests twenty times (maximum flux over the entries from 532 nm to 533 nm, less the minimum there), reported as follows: 92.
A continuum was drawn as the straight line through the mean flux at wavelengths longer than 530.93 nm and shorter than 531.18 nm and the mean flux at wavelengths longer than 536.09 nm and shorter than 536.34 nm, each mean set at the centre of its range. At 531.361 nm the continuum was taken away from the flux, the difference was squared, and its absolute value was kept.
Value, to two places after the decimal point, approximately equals 0.47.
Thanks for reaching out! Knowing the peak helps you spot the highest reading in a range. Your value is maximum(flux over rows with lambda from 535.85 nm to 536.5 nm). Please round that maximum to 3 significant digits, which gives 12.0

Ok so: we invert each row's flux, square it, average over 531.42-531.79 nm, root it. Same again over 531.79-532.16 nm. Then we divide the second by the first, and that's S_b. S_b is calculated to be 0.87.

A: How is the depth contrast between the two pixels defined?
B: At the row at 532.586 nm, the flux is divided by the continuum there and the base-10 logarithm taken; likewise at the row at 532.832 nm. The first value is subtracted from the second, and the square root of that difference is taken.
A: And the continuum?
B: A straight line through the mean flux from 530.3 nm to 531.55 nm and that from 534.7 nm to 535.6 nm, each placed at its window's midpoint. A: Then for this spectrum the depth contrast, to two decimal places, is 0.20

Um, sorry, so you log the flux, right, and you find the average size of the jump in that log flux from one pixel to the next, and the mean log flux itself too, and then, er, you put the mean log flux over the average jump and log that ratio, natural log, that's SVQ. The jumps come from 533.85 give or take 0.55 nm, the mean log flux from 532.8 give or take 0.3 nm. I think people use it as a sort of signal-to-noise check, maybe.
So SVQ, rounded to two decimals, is 3.27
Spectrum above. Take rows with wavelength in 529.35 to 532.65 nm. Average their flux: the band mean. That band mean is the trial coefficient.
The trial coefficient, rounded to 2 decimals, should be 10.43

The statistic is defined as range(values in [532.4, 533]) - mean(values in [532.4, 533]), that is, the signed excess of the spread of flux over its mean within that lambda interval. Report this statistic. -7.8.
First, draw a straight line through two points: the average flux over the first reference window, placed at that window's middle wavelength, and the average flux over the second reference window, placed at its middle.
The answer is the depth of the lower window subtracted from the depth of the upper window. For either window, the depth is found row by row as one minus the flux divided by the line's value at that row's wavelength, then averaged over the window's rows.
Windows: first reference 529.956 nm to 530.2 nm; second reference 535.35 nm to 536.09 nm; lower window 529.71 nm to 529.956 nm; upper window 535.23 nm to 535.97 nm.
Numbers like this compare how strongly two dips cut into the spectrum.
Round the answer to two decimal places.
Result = 0.00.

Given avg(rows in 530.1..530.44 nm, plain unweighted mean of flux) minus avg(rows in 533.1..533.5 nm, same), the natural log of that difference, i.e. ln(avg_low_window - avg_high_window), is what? -0.3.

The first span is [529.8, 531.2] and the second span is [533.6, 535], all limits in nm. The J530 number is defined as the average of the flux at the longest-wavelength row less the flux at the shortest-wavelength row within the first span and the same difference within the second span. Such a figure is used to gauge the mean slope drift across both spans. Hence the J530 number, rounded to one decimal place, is -2.9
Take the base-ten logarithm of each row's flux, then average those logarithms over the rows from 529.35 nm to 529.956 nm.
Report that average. 1.04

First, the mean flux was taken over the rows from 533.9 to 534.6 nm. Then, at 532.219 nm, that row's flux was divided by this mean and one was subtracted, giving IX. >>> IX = 0.22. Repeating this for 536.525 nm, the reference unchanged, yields 0.00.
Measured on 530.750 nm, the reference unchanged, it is -0.03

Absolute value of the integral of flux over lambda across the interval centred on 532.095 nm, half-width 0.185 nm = 4.0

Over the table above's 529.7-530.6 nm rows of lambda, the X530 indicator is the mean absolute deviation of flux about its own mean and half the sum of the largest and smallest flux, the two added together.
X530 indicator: 13.1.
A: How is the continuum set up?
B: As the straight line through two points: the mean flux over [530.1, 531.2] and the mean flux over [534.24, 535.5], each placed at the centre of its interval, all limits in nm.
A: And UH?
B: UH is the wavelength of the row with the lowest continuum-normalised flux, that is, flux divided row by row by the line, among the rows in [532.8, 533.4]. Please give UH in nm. 533.200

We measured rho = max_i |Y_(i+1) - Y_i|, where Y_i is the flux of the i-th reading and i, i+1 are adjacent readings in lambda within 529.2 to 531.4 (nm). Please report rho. 3.1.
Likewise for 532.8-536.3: 2.7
